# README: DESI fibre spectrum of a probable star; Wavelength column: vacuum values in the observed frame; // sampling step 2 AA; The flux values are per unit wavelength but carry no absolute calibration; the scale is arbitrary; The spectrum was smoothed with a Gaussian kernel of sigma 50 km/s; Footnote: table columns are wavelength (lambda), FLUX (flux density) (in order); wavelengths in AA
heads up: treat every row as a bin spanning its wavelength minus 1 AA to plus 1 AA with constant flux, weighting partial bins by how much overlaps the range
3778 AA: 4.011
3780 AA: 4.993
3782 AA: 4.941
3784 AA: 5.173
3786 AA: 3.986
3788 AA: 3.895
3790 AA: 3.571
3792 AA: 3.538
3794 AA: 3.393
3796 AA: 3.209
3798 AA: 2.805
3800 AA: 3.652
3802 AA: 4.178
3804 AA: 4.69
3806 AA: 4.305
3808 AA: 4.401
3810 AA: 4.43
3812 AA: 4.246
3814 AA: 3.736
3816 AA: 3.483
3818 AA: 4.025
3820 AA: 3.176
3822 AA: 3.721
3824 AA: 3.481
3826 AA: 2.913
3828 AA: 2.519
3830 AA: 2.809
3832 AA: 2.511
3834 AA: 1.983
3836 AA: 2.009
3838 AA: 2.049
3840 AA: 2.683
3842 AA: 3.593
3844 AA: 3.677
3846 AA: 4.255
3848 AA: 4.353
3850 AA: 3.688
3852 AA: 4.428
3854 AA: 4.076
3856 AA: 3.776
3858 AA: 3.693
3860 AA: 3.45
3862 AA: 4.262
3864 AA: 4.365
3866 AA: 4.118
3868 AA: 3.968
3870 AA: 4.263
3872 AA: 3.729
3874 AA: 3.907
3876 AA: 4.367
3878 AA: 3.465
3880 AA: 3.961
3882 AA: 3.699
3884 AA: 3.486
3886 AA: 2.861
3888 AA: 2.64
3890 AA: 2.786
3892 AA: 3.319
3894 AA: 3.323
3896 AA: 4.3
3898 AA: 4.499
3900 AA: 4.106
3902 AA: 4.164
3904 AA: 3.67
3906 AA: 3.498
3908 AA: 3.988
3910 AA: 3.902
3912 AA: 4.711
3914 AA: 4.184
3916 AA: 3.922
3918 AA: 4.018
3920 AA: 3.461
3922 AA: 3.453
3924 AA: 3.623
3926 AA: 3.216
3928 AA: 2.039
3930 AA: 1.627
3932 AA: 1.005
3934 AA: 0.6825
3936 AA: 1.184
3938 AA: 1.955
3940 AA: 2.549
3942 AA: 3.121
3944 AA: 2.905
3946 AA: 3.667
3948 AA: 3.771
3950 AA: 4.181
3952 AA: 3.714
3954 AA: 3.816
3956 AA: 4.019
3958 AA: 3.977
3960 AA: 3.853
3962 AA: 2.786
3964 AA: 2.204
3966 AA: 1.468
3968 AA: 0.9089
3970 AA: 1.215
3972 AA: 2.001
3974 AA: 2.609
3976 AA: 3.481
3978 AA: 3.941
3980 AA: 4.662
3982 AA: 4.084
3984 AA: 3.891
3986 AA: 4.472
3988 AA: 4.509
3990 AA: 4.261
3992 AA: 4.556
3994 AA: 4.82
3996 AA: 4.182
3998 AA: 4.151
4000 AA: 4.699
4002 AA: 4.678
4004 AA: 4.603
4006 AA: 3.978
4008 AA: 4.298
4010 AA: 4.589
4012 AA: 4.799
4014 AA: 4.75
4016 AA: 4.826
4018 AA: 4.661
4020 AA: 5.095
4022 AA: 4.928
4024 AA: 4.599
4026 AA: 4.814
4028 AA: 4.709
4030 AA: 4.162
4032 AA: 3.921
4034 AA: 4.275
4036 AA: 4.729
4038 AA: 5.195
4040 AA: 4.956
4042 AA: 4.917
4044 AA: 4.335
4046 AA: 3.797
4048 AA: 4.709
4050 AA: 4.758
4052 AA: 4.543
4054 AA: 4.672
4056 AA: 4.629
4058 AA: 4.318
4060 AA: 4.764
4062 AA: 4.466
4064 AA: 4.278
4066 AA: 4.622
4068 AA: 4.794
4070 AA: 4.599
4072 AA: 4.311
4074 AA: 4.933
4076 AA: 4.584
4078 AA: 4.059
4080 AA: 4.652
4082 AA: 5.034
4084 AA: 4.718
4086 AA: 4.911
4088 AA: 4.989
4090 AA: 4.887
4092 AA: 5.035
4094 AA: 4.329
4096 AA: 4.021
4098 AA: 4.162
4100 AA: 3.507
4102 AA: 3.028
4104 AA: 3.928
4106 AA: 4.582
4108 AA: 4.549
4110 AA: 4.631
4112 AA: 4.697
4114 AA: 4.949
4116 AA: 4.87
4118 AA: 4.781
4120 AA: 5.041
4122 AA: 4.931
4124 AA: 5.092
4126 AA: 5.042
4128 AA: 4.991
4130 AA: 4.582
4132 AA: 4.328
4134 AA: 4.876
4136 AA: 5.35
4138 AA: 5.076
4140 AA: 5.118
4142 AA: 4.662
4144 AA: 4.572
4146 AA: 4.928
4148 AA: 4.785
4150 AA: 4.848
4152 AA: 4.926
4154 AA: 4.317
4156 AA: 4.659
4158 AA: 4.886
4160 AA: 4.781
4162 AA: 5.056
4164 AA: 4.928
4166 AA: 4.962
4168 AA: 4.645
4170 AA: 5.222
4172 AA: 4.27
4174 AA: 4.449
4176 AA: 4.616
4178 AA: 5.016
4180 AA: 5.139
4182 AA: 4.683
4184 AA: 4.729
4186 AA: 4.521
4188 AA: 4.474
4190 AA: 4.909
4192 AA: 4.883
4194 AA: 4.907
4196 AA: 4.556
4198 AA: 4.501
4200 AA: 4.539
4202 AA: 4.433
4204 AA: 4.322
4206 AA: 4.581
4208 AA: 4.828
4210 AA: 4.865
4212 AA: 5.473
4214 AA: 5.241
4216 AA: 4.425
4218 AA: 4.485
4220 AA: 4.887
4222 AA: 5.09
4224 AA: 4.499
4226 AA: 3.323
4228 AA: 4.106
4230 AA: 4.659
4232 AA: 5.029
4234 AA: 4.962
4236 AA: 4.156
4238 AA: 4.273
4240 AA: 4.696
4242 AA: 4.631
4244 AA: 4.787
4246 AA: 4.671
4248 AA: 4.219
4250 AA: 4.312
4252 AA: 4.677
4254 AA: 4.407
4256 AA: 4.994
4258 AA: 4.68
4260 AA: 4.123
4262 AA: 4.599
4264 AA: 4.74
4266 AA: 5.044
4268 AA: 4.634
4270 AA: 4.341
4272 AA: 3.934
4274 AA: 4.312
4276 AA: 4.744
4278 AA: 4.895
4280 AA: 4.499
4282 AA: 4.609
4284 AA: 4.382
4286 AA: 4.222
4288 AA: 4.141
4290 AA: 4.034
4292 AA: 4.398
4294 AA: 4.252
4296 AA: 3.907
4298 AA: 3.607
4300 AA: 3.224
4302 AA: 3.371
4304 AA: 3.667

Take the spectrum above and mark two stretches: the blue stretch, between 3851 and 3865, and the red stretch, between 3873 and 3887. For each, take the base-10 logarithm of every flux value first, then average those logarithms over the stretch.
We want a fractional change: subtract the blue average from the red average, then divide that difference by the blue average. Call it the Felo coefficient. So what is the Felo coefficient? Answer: -0.1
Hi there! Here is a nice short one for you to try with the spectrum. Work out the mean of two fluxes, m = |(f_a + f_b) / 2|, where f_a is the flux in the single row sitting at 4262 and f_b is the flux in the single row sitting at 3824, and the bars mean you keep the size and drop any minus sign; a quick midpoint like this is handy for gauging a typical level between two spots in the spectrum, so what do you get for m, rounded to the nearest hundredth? 4.04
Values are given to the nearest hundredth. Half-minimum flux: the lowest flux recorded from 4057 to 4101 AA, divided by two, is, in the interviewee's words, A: 1.75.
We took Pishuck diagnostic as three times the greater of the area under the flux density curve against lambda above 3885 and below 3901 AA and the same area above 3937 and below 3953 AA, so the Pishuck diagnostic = 167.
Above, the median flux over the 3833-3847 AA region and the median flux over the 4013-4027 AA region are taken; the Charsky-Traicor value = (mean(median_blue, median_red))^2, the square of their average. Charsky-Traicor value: 14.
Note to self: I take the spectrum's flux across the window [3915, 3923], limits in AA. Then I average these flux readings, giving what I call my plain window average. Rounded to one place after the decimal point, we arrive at 3.7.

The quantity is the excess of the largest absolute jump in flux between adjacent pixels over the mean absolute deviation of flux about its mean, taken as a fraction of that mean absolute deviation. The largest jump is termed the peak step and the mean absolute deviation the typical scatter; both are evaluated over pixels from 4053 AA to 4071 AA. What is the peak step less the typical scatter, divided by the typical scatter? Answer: 2.1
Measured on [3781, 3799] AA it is 1.0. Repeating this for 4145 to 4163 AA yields 3.2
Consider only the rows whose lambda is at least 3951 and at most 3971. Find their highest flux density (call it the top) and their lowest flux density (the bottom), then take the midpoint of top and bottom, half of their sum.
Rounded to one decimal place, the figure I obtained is 2.5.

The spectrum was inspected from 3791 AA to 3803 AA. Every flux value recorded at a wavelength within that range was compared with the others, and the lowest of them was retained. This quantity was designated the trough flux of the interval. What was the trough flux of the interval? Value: 2.805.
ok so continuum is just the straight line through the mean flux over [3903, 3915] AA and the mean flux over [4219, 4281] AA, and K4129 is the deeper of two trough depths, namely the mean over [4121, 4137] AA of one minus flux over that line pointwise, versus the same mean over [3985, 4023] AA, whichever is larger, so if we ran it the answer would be -0.10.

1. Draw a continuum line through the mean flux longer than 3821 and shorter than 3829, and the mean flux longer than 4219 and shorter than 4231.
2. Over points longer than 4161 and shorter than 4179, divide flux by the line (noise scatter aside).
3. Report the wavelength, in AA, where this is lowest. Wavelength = 4172 AA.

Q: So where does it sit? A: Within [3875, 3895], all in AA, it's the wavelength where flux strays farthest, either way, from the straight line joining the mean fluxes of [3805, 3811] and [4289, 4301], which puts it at 3888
